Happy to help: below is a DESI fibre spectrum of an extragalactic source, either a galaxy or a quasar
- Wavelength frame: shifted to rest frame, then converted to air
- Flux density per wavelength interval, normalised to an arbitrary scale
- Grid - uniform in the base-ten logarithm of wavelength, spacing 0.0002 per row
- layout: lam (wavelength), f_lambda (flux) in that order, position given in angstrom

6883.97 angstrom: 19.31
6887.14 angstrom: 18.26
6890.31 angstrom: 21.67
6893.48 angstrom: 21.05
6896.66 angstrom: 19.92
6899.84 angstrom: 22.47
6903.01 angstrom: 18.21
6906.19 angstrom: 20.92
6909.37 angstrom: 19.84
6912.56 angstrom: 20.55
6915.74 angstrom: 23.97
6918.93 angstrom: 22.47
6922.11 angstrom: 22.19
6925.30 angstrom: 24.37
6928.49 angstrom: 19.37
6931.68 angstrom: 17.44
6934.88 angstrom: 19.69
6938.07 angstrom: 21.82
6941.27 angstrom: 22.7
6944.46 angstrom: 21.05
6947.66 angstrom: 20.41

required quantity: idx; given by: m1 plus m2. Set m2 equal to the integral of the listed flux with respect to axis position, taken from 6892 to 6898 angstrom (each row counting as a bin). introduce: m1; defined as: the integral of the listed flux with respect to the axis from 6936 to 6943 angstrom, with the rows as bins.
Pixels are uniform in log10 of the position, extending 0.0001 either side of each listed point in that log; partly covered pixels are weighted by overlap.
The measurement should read 277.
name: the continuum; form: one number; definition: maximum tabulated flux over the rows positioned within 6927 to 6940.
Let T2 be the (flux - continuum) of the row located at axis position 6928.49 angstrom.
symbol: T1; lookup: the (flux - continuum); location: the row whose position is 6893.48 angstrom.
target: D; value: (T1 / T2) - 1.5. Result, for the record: -1.19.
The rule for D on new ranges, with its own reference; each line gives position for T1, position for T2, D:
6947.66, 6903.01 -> -1.11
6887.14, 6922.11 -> -11.12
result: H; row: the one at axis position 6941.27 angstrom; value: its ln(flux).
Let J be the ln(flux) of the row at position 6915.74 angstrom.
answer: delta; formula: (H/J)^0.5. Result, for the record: 0.99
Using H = 3.12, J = 3.18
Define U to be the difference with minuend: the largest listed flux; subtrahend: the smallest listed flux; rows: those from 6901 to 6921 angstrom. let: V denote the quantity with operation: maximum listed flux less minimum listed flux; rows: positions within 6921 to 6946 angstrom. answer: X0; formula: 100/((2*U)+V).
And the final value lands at 5.4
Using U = 5.8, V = 6.9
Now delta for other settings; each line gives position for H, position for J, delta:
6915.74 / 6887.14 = 1.05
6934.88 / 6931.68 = 1.02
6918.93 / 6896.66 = 1.02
